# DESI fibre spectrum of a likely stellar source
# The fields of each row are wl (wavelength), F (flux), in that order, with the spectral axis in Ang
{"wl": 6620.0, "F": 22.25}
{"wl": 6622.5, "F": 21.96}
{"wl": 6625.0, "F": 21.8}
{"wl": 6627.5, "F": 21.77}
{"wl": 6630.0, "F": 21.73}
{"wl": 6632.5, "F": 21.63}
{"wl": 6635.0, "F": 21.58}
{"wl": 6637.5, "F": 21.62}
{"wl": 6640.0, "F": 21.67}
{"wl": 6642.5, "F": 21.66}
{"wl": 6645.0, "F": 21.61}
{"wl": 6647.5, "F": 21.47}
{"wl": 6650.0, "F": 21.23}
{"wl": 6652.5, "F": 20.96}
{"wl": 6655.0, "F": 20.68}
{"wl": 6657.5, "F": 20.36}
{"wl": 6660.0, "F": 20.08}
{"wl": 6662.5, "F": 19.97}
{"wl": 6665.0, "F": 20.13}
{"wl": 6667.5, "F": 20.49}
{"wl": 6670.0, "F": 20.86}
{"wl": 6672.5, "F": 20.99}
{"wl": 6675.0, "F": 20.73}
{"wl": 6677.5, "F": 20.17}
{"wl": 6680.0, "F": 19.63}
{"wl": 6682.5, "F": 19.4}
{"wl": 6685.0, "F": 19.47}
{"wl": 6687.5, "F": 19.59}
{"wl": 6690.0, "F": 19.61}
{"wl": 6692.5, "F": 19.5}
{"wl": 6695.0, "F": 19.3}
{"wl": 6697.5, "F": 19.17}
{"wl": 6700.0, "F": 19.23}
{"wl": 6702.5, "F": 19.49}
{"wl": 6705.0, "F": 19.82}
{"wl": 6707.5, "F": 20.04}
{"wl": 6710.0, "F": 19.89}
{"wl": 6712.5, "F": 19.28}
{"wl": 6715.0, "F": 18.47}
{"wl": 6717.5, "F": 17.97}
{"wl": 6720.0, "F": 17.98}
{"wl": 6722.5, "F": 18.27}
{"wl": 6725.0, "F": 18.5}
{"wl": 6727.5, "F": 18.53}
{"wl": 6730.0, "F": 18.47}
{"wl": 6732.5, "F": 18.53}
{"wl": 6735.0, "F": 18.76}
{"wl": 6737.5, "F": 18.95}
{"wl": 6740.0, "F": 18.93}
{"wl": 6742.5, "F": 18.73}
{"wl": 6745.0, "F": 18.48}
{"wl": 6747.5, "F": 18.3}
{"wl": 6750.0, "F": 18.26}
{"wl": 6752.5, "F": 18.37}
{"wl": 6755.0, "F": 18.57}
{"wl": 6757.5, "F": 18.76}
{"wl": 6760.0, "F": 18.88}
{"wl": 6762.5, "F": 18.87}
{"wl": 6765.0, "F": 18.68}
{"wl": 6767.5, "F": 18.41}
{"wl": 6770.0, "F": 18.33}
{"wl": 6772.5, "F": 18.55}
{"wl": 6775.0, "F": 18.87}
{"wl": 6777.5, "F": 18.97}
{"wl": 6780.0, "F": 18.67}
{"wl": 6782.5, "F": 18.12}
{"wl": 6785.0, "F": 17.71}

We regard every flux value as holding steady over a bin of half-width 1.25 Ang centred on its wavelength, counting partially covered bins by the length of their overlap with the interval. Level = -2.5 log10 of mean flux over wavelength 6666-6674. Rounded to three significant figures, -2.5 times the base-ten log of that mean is -3.29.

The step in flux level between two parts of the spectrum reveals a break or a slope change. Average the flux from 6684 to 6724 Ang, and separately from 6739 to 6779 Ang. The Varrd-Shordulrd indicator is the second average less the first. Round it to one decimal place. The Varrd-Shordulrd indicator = -0.6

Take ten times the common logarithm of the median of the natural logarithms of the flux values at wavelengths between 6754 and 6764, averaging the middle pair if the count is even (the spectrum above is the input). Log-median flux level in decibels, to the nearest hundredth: 4.68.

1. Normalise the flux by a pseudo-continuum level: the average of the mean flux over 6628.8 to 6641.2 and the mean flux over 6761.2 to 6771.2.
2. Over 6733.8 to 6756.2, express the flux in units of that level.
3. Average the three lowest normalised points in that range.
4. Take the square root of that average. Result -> 0.954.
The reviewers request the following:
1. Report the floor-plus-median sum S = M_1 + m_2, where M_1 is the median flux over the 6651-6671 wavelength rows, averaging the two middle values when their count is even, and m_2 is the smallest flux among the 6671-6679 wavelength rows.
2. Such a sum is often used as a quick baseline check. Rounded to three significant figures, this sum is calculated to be 40.6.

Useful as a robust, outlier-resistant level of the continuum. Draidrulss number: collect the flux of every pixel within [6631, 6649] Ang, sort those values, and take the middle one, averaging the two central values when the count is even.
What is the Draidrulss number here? 21.6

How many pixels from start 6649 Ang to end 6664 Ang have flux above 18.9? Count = 6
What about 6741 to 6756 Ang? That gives 0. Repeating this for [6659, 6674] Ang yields 6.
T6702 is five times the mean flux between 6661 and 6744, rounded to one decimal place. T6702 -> 96.8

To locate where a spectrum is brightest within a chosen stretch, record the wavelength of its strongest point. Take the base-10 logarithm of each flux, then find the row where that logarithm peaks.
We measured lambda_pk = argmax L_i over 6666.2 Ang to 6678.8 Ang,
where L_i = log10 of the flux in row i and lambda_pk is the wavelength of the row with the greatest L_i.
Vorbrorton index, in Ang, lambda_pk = 6672.5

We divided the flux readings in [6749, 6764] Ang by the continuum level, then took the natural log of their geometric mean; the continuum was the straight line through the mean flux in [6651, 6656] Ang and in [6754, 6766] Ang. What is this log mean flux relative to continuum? -0.011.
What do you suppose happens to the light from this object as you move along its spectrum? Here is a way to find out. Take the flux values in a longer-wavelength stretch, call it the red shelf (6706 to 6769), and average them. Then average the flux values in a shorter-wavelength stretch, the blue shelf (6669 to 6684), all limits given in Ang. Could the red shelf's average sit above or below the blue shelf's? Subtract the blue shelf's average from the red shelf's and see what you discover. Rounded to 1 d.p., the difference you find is -1.6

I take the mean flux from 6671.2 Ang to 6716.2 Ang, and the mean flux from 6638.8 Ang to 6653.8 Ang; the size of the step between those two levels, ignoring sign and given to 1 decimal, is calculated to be 1.8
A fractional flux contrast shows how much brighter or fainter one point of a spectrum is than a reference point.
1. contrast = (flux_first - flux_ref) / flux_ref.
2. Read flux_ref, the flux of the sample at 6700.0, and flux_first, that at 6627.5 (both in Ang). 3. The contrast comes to 0.13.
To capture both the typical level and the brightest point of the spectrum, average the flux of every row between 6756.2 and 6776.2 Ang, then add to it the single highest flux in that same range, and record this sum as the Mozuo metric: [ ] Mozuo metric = 37.5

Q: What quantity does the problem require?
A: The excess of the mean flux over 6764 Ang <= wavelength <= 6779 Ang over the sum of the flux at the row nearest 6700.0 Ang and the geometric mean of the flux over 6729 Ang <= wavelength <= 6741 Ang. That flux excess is -19.3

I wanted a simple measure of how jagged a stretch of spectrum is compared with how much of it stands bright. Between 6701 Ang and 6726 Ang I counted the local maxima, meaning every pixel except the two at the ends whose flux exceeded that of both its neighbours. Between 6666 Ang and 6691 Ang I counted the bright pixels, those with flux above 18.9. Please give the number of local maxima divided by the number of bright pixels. 0.10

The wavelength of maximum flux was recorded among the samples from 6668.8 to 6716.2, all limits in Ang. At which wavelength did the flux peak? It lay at 6672.5 Ang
